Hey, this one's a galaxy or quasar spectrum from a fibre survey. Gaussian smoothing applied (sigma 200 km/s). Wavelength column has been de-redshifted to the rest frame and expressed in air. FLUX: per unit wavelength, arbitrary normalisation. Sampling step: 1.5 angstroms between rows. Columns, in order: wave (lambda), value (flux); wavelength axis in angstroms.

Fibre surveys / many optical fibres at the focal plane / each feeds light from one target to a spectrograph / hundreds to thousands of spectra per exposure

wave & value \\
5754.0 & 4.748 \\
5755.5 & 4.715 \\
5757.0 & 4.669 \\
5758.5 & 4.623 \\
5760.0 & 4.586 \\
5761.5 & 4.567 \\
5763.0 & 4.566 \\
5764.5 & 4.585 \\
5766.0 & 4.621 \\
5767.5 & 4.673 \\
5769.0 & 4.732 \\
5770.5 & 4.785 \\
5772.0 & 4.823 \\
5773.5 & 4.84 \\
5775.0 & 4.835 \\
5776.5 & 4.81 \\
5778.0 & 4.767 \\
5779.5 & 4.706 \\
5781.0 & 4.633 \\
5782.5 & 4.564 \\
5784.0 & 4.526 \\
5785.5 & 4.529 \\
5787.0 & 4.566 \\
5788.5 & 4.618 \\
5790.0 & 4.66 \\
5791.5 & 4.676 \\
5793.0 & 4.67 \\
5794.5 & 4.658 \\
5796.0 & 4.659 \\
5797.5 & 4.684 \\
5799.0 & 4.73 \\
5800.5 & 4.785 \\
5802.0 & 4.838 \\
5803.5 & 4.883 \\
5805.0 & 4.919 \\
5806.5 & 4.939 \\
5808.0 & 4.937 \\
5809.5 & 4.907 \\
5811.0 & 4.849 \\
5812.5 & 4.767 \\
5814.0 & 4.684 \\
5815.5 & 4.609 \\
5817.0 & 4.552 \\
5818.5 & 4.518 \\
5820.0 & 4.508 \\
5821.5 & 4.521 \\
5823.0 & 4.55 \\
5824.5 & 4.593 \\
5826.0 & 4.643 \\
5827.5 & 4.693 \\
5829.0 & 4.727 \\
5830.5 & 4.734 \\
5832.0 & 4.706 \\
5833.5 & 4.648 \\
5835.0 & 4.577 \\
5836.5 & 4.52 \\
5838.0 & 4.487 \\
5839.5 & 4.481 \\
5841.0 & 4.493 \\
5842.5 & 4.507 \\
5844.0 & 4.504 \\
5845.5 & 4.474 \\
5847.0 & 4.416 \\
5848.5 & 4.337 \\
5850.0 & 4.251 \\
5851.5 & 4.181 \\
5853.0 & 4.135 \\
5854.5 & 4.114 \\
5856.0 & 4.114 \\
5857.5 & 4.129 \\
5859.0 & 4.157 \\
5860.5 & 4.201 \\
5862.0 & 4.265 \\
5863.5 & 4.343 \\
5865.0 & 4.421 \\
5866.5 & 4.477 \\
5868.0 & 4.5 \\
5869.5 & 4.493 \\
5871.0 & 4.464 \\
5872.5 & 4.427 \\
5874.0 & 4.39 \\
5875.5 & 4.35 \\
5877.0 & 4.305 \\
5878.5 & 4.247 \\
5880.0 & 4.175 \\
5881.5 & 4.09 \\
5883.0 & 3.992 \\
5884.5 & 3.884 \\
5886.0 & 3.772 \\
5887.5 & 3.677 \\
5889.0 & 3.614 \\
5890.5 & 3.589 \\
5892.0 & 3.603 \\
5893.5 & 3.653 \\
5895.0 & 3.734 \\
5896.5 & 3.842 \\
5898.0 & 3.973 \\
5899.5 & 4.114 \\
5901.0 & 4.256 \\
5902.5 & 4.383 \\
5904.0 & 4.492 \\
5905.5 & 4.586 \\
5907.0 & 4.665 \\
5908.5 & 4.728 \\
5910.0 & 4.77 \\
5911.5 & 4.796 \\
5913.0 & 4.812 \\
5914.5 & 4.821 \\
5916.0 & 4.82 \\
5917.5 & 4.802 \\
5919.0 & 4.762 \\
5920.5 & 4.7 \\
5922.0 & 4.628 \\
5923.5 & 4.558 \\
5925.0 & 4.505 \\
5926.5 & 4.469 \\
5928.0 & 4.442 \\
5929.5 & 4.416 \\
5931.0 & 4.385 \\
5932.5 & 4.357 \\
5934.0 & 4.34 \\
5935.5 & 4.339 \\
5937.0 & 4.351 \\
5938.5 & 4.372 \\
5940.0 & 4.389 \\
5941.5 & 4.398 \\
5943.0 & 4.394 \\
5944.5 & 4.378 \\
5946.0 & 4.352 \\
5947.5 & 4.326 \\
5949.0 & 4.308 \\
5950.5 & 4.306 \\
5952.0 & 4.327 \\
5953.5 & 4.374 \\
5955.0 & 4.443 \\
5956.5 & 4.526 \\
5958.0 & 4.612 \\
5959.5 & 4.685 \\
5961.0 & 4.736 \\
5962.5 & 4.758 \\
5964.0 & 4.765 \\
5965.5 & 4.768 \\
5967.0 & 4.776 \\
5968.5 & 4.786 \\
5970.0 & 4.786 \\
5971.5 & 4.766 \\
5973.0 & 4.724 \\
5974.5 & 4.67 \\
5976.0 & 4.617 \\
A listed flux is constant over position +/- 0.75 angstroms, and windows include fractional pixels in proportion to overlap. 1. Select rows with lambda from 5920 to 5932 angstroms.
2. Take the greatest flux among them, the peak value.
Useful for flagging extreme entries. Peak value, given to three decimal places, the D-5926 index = 4.700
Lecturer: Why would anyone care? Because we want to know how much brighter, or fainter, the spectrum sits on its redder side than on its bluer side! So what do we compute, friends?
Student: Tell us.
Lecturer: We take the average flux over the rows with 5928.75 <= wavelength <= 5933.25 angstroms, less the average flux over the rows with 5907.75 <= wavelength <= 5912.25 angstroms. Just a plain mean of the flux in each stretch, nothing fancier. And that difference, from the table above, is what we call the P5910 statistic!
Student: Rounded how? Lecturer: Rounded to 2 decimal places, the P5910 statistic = -0.38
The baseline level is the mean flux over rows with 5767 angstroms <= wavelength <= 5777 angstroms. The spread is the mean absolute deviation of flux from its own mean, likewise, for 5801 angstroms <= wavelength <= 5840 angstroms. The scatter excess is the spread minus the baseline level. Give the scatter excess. -4.66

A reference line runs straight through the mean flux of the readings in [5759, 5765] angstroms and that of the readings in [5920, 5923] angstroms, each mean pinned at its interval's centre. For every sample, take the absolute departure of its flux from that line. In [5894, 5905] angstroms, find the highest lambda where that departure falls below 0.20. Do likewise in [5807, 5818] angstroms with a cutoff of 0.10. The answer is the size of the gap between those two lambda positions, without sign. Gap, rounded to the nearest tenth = 87.0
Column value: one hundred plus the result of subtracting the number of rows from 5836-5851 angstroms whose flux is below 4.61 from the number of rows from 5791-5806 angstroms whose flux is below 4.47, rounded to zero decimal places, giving 90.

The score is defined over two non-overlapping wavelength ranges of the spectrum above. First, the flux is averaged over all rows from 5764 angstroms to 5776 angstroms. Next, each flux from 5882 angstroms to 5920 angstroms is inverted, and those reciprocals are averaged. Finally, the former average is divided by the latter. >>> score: 19.9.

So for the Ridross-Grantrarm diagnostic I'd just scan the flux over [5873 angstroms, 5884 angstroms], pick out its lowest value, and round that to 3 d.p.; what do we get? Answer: 3.992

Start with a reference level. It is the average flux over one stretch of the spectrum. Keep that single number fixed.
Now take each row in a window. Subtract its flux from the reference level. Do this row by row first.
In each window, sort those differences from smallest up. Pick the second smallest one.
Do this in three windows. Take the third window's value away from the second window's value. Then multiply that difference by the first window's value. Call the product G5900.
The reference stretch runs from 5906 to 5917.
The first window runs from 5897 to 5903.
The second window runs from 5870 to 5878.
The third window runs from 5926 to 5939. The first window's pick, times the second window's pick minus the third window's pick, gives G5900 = 0.01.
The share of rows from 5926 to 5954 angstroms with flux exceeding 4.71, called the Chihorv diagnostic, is 0.0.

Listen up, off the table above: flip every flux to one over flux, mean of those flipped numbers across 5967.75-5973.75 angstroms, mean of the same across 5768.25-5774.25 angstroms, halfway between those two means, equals 0.209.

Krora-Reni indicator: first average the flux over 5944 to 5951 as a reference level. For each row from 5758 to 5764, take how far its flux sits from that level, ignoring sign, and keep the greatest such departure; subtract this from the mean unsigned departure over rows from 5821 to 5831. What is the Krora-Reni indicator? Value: 0.01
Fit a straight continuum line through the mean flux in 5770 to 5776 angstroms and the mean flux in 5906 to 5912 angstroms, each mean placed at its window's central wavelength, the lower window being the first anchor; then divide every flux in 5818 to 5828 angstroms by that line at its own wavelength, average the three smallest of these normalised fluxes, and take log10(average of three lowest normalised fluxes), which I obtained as -0.026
